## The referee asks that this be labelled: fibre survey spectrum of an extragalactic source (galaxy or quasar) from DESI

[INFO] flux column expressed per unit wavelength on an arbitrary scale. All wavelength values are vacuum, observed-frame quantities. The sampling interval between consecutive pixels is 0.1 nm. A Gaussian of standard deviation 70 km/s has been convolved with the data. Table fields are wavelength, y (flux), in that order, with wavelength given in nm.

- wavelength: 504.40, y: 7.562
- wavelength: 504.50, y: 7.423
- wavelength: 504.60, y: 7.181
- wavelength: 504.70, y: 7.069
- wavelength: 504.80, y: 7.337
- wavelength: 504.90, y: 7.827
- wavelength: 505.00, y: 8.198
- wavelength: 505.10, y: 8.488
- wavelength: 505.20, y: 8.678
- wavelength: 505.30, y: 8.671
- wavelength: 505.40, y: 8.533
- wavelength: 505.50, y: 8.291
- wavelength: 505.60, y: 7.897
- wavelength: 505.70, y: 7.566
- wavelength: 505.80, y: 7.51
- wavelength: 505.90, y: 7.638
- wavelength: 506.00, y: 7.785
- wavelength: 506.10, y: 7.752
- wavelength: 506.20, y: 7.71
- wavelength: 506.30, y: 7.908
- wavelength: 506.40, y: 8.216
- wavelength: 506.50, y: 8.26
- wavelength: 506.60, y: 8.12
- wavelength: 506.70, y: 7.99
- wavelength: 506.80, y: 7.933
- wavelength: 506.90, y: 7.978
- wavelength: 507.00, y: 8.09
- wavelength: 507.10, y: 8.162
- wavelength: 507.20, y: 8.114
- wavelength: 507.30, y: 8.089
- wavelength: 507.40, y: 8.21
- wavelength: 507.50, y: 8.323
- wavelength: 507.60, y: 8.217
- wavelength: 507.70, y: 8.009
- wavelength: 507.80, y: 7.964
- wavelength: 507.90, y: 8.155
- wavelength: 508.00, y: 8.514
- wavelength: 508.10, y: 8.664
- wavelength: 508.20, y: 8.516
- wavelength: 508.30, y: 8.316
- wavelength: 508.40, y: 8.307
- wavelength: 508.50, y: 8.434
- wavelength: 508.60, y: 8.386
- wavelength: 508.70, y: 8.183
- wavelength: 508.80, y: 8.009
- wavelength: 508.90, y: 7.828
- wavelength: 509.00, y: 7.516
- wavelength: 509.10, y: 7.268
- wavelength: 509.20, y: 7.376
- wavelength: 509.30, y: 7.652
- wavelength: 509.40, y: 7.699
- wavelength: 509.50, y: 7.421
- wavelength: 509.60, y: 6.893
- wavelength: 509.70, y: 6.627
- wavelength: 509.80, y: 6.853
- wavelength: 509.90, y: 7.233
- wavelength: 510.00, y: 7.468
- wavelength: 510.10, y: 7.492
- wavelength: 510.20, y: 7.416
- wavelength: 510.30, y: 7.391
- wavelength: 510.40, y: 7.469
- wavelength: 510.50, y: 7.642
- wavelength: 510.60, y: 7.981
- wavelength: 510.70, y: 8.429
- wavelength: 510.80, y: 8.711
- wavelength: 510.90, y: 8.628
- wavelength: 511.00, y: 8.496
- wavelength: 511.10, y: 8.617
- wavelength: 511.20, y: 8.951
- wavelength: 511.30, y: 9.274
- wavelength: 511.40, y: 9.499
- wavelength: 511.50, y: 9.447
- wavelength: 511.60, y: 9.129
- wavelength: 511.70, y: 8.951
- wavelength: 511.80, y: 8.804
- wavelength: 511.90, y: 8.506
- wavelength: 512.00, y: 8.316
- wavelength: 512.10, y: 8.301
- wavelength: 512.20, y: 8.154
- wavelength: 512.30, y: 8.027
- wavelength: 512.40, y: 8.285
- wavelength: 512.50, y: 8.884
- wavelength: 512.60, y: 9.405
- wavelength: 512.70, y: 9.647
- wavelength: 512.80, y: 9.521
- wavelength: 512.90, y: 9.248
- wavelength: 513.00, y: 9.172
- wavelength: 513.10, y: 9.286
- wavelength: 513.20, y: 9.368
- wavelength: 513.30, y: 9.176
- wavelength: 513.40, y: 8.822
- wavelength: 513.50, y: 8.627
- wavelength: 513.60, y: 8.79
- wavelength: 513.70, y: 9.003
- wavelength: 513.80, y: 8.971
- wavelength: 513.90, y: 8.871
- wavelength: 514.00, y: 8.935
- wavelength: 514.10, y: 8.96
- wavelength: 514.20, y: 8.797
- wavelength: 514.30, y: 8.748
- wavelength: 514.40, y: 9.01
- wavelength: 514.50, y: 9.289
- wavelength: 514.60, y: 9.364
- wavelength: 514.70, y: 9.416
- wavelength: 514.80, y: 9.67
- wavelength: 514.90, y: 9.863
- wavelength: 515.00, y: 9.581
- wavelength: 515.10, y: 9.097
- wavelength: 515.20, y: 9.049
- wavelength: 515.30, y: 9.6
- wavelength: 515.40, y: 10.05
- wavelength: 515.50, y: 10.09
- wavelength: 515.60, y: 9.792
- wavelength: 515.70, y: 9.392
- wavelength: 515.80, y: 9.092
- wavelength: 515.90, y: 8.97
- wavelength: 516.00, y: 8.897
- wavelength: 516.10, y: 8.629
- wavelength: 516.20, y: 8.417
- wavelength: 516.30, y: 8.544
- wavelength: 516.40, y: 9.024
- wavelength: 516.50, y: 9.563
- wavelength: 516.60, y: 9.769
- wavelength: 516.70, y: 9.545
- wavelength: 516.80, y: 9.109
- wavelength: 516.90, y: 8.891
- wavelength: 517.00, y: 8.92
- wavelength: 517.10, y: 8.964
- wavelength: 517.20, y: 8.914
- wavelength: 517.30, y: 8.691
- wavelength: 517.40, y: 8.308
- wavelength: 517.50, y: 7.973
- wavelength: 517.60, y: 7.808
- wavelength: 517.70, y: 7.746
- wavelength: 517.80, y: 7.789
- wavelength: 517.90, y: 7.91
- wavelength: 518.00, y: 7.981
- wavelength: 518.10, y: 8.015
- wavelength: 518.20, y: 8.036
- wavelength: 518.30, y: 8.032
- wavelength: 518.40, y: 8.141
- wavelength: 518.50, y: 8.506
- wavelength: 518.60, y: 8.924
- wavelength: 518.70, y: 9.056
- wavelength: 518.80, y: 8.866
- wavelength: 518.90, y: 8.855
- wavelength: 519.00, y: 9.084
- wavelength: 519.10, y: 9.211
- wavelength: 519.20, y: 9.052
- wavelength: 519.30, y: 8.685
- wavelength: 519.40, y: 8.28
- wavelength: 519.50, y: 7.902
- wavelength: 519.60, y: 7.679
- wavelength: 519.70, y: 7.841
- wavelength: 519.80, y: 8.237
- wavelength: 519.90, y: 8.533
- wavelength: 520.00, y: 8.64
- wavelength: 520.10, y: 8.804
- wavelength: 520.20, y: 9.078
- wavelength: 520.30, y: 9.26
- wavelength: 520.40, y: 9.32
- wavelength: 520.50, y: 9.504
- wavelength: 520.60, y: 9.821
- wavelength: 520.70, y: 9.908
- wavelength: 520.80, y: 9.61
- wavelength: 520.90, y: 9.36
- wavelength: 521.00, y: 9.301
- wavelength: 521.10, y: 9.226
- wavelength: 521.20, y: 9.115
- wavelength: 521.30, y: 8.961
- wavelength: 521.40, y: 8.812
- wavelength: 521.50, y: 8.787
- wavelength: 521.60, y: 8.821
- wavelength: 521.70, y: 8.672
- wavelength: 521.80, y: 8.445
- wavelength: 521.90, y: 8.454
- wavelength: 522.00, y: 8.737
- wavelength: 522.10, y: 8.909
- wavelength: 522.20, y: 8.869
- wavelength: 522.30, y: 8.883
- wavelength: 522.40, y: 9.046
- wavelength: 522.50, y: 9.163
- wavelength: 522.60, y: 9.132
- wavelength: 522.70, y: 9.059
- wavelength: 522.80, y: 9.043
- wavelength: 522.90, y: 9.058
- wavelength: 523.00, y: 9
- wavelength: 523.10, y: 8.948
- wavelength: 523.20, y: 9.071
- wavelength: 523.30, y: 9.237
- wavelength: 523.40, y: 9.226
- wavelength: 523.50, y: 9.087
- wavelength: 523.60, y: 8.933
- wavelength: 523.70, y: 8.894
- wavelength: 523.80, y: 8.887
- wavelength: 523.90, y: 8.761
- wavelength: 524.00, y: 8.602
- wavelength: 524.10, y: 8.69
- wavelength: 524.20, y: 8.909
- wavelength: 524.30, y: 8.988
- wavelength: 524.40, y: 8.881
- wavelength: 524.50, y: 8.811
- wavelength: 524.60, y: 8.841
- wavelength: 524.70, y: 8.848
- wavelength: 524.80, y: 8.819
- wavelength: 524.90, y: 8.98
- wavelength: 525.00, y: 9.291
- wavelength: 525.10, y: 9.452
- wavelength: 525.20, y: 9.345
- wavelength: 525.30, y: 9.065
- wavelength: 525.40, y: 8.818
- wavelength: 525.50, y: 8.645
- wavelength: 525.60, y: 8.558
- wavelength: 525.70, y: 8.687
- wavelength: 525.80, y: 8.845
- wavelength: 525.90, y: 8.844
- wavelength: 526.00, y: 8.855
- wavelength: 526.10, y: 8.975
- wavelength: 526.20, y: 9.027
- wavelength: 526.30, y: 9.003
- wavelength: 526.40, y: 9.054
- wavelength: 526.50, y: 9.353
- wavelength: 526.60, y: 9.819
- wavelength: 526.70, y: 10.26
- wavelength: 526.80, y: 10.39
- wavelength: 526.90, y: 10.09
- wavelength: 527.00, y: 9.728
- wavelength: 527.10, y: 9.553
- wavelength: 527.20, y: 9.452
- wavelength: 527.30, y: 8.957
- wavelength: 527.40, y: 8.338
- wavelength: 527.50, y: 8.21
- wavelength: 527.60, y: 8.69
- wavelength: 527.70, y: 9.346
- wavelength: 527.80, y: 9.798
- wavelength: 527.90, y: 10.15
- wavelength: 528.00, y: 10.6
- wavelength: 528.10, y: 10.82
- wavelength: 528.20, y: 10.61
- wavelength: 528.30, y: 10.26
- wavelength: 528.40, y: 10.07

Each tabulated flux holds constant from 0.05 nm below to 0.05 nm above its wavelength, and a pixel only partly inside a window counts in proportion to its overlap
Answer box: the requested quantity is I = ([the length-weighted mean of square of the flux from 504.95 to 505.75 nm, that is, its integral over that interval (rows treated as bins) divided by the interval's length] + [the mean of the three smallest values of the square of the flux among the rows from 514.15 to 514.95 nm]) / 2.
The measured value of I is 73.6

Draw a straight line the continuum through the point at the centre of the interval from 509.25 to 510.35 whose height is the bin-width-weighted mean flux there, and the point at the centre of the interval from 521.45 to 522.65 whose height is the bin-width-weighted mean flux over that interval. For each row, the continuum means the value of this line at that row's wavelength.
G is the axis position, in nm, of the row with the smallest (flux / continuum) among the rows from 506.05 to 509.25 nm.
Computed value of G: 509.10 nm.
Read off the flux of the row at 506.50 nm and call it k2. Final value 8.26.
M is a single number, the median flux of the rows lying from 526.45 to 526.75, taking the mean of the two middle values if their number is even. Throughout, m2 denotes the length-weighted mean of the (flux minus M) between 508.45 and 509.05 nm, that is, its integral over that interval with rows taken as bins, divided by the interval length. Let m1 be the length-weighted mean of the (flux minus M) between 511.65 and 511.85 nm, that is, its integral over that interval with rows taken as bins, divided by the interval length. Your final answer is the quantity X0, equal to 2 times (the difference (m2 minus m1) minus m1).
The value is 0.2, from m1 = -0.9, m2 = -1.76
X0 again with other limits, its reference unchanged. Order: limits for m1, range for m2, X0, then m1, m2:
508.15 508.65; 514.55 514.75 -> 4.9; -1.4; -0.43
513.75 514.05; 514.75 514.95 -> 3.5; -0.9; -0.05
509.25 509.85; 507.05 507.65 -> 7.2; -2.6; -1.63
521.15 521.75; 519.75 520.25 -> 1.5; -1.0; -1.16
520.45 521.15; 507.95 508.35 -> -1.5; -0.3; -1.32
